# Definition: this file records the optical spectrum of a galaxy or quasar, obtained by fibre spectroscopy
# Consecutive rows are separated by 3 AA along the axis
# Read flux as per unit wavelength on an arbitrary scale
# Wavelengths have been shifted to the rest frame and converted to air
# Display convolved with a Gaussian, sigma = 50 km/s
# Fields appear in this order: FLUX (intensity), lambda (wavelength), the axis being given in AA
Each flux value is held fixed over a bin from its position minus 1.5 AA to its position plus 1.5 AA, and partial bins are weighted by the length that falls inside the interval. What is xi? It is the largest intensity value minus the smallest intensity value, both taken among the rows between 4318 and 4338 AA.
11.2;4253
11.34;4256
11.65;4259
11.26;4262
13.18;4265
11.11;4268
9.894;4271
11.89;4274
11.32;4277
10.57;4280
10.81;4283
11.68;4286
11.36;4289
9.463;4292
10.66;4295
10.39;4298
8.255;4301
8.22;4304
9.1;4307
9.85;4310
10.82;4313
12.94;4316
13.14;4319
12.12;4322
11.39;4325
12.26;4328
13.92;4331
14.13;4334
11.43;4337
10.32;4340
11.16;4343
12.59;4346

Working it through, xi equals 2.74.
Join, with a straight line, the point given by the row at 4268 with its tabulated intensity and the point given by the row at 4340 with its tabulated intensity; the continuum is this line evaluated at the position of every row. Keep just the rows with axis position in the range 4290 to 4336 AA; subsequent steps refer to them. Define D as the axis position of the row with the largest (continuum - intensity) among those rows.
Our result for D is 4304 AA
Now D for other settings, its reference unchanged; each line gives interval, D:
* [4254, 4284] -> 4271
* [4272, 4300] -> 4292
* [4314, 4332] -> 4325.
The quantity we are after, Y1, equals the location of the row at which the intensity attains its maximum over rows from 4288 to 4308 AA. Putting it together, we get 4289 AA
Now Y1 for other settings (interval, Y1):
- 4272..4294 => 4274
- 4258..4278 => 4265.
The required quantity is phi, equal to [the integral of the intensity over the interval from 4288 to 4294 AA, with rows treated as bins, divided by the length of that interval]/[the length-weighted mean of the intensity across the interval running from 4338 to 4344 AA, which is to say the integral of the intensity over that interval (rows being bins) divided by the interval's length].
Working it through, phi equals 1.0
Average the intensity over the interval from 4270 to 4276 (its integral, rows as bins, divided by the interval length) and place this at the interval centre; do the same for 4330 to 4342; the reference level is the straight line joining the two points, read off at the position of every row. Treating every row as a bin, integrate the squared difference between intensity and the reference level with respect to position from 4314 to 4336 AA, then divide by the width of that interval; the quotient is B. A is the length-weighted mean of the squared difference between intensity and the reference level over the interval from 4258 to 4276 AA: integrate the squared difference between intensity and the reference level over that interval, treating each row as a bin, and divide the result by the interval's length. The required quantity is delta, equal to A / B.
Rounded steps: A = 1.4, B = 1.3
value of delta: 1.1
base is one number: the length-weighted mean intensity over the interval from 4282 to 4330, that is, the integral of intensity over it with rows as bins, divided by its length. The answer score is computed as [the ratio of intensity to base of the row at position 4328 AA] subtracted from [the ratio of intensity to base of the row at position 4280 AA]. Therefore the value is -0.16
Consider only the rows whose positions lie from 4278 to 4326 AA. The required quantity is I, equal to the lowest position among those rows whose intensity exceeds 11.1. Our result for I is 4286 AA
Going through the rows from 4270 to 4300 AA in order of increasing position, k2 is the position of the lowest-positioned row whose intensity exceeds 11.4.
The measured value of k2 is 4274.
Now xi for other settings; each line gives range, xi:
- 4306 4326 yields 4.04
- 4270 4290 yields 2.00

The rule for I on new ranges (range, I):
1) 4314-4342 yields 4316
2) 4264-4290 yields 4265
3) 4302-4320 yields 4316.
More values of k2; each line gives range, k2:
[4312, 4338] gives 4316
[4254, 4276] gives 4259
